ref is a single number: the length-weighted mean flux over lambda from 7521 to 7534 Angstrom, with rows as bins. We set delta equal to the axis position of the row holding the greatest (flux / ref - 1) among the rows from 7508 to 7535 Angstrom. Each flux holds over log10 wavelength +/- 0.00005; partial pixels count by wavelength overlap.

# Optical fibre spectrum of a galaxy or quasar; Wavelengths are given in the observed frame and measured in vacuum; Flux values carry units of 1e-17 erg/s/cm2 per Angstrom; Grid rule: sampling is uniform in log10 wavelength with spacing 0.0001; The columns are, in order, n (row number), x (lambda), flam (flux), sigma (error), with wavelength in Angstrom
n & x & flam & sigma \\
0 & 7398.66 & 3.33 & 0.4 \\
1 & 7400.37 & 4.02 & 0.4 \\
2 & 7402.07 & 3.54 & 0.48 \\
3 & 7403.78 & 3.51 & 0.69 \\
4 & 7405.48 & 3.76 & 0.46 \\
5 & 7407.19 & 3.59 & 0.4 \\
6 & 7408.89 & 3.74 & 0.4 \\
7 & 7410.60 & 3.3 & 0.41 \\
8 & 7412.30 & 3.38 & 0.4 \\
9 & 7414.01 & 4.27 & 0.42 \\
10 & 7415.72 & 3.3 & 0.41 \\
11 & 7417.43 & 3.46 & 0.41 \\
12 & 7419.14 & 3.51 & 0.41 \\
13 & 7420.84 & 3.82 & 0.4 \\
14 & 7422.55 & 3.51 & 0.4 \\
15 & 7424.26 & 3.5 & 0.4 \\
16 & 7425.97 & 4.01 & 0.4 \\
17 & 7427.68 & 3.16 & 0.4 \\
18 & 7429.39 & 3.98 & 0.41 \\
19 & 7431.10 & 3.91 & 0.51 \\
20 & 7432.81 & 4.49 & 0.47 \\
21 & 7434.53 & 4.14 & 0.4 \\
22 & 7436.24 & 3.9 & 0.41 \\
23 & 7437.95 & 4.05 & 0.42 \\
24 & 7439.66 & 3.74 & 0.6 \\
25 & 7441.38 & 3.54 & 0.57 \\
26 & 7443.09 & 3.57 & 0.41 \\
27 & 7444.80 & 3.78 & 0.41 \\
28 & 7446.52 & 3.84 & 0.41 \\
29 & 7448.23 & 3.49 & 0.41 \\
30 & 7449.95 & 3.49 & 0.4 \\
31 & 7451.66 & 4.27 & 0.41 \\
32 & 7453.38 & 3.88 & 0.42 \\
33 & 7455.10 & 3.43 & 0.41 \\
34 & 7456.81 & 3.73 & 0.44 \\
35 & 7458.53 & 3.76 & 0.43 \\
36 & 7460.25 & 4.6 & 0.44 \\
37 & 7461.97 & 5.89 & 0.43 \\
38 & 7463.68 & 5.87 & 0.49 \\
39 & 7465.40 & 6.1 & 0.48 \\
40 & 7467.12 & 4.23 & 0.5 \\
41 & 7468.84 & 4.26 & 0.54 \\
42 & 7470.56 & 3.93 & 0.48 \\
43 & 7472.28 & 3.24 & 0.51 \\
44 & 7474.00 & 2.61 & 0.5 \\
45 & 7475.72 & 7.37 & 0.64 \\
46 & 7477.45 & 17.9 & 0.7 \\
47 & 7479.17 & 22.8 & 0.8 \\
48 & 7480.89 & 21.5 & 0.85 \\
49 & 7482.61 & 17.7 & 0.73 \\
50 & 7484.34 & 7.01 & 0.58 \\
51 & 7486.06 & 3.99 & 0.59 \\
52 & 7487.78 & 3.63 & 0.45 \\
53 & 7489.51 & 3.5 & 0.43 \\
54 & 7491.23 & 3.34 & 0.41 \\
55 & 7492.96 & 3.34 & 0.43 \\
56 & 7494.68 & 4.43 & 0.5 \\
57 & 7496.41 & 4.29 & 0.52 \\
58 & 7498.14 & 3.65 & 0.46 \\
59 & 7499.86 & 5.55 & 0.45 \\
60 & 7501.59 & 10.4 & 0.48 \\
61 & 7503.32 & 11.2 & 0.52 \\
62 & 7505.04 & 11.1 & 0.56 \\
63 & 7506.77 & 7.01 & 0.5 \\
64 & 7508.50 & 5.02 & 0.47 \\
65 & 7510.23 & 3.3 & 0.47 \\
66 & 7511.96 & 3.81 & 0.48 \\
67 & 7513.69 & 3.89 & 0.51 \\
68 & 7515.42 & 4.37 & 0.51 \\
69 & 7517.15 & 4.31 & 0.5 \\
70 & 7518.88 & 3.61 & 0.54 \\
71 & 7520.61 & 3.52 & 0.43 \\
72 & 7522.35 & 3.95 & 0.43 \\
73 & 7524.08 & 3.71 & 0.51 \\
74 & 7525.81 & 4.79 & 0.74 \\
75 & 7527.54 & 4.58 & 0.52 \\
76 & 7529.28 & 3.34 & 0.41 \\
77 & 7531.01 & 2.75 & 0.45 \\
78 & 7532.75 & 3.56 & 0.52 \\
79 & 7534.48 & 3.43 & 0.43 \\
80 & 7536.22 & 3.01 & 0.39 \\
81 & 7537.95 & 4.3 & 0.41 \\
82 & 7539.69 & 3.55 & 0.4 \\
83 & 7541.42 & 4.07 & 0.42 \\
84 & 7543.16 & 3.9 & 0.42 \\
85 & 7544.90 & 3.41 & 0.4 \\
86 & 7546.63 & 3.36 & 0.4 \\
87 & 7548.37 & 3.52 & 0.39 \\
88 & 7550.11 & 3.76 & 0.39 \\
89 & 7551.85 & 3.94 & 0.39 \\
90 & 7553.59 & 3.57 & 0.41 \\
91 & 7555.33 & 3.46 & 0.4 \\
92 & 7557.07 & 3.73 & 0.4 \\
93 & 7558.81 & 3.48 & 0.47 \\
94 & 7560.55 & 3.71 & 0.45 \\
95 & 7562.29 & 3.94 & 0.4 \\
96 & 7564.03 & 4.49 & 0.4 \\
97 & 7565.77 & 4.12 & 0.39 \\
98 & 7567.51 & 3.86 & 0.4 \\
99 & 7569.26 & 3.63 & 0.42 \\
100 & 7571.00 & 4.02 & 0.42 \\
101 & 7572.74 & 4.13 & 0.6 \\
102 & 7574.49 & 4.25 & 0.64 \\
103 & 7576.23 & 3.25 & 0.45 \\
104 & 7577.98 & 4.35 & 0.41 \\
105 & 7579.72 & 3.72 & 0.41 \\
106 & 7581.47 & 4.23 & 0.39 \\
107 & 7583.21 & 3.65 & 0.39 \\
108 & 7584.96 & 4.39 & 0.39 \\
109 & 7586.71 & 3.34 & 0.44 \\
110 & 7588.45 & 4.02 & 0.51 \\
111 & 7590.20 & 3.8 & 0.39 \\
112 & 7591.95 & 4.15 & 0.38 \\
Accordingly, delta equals 7508.50 Angstrom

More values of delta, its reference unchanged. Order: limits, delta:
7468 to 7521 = 7479.17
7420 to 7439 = 7432.81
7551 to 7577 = 7564.03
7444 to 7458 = 7451.66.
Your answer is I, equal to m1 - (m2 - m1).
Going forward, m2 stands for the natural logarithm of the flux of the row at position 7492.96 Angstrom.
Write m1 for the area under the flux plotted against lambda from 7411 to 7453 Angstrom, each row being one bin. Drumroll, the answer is 314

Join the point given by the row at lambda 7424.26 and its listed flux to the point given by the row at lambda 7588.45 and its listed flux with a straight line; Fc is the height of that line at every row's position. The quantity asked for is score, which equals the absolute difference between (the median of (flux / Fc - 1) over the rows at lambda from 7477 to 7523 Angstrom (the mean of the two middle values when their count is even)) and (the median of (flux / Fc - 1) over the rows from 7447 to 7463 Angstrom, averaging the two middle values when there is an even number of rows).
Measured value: 0.11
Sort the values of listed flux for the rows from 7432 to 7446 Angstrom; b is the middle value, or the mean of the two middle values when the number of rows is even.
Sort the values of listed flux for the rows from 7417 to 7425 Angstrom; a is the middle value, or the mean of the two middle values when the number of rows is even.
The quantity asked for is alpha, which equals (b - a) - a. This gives -3.18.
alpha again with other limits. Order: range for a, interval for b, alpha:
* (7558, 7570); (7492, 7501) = -3.43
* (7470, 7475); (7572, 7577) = -2.35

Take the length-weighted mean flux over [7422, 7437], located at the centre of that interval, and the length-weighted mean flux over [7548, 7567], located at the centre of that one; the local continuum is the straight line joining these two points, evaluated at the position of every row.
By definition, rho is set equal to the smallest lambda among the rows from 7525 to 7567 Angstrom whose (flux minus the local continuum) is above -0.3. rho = 7525.81 Angstrom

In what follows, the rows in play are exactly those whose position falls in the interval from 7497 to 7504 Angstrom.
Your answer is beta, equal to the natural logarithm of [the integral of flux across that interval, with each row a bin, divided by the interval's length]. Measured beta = 2.01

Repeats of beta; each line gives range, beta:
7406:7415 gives 1.30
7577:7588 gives 1.37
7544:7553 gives 1.28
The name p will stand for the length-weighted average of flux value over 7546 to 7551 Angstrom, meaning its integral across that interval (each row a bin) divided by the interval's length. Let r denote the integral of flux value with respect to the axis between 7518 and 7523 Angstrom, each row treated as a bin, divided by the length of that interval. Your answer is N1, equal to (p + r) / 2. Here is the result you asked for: 3.62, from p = 3.55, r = 3.68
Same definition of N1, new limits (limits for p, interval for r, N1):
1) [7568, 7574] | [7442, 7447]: 3.83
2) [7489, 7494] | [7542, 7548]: 3.50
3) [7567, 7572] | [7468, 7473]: 3.83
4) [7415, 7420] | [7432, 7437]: 3.80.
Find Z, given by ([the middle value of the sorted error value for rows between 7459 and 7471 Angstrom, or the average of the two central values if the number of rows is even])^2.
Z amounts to 0.230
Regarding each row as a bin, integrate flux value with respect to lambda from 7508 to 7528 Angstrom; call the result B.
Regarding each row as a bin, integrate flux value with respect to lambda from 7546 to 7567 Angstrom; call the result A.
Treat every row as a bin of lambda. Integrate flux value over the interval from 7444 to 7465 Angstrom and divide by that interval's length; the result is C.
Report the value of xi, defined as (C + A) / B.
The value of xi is 1.03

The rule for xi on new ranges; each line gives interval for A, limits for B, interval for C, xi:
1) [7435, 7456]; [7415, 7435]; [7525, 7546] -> 1.11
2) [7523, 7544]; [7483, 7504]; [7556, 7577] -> 0.70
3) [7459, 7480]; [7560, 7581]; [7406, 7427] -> 1.89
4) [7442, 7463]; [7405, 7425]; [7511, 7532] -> 1.22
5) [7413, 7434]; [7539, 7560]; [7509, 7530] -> 1.08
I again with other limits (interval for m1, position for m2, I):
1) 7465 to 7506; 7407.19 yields 639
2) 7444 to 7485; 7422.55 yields 576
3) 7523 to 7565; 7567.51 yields 312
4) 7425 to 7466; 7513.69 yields 334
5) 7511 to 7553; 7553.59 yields 315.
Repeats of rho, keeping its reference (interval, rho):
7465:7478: 7465.40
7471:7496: 7475.72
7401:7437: 7405.48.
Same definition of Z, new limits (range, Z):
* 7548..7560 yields 0.160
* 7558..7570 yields 0.160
